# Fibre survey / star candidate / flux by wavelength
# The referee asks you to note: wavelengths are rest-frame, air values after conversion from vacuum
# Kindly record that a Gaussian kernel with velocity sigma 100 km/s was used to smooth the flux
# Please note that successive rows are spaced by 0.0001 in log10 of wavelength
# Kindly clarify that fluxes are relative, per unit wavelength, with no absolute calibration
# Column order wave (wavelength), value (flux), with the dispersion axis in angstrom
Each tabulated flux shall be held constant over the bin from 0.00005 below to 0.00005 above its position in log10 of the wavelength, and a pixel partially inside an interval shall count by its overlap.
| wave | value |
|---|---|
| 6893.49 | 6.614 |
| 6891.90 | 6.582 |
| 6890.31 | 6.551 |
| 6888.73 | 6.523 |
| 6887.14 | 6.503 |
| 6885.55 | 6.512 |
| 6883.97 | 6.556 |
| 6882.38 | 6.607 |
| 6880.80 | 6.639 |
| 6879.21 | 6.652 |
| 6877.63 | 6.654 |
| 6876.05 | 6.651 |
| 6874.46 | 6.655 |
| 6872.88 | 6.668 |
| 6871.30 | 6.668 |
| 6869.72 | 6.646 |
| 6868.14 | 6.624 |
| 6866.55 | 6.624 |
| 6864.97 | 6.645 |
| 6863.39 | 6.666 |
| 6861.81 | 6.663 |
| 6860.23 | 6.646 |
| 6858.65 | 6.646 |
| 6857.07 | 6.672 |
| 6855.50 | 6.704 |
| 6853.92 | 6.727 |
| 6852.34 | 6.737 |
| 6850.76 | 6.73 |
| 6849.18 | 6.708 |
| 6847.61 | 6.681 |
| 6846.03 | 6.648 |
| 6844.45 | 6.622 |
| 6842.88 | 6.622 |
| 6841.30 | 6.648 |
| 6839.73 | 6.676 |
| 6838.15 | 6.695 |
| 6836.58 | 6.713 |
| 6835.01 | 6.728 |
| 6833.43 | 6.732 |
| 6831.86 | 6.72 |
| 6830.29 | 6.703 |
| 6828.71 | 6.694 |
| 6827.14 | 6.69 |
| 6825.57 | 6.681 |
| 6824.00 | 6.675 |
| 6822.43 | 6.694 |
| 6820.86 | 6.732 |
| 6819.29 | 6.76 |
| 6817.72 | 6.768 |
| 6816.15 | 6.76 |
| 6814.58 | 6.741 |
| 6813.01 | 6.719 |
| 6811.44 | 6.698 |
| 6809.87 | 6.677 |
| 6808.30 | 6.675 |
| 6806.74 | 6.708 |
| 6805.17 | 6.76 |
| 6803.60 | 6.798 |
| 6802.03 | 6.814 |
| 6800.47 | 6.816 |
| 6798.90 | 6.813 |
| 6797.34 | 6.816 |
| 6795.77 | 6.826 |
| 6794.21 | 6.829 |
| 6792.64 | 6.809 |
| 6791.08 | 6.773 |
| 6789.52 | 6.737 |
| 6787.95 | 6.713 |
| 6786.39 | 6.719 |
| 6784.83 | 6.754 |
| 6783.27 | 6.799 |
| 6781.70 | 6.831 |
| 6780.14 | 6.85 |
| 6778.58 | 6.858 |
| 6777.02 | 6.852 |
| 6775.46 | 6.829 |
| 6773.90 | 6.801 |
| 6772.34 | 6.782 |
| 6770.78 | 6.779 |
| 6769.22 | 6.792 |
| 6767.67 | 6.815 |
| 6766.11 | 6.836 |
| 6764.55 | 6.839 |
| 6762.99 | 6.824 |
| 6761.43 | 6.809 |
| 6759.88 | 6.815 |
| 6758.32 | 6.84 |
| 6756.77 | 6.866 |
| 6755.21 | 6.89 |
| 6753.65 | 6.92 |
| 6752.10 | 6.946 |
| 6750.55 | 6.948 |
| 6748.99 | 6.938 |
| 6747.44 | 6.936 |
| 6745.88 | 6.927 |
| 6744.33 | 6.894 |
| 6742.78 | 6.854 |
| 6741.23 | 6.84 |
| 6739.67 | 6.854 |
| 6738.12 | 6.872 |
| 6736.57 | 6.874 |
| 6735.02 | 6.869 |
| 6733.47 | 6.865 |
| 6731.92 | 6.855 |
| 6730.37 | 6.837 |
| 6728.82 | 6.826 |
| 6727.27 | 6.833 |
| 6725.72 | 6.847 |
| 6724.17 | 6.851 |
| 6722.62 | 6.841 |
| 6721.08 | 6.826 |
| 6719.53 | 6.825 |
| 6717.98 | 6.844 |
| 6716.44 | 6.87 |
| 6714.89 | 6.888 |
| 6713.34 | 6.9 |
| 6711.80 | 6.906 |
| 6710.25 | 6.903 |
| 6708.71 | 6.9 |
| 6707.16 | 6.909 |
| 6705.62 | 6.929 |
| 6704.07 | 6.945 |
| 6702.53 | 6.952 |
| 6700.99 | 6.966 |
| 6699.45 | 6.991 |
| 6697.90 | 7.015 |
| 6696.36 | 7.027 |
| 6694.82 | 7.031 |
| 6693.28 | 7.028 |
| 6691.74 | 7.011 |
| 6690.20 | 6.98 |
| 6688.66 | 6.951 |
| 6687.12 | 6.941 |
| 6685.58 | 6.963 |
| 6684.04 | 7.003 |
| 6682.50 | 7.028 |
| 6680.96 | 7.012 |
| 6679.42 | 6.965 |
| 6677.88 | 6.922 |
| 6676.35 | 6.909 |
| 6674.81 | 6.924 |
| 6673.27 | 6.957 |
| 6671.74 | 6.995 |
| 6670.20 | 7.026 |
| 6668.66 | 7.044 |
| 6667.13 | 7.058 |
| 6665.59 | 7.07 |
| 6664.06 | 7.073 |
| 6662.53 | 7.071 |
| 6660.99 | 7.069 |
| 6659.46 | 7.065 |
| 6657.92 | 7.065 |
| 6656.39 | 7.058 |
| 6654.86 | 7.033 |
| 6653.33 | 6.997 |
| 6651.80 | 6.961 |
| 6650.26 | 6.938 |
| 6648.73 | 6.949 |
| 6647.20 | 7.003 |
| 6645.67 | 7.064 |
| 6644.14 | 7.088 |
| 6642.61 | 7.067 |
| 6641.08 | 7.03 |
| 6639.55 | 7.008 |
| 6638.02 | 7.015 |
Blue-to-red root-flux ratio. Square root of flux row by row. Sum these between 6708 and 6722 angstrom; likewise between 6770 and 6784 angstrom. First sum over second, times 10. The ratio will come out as 10.0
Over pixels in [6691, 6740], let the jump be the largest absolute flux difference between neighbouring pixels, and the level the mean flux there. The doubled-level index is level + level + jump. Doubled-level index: 13.8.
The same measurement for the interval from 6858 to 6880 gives 13.3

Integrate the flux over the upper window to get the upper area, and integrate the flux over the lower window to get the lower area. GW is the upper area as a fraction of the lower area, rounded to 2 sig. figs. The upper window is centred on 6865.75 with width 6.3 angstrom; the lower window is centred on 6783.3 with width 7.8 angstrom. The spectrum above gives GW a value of 0.79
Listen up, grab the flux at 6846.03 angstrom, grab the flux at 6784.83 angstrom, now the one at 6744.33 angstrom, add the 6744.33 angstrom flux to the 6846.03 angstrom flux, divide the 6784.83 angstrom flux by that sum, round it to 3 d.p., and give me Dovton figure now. 0.499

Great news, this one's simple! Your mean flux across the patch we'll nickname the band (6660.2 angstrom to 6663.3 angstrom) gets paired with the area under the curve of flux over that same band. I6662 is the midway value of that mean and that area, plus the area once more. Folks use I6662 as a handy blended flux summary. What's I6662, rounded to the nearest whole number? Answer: 36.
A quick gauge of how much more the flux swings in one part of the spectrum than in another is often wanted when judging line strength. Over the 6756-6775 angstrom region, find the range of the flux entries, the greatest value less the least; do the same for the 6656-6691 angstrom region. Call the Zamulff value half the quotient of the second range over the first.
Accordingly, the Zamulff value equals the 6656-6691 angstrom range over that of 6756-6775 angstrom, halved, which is 0.94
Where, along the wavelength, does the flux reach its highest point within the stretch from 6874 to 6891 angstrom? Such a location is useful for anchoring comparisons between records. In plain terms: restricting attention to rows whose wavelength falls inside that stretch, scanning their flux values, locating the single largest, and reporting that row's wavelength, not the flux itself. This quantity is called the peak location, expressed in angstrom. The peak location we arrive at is 6874.46 angstrom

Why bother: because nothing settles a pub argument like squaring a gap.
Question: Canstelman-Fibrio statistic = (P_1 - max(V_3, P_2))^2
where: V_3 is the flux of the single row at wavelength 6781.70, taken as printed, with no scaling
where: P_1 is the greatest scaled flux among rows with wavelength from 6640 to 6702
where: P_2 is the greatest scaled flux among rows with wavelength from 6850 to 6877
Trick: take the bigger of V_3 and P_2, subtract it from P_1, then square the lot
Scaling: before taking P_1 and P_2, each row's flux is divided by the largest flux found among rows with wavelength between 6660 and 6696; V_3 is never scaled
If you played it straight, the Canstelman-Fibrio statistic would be 34.0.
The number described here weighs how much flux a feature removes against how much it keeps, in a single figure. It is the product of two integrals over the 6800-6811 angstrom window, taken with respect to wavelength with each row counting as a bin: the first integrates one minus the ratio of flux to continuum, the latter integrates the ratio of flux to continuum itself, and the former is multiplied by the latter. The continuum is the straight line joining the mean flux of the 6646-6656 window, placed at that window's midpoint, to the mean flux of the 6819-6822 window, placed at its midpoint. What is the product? 0.3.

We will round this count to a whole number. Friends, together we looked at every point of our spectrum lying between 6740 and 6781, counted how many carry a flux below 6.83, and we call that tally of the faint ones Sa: 9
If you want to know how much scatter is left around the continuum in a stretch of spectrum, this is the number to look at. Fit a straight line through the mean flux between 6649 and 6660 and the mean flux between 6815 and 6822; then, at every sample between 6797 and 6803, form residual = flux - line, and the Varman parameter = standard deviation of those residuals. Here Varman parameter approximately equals 0.003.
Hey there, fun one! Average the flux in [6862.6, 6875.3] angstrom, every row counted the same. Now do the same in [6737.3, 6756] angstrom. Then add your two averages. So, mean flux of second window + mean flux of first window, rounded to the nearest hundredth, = 13.55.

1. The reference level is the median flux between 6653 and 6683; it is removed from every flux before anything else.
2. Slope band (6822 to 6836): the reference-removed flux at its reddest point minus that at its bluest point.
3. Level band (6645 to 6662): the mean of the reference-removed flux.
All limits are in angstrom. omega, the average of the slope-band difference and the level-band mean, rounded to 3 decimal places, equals 0.011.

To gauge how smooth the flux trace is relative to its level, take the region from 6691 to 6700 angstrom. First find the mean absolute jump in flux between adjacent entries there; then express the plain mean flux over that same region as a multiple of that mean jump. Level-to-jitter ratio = 585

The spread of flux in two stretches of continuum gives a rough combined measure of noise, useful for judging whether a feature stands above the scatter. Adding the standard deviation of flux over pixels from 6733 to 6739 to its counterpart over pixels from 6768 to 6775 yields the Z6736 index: 0.01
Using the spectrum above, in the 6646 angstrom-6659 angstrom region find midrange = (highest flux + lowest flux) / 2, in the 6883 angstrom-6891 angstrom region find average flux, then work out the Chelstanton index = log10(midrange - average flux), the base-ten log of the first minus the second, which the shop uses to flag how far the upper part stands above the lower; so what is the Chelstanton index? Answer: -0.33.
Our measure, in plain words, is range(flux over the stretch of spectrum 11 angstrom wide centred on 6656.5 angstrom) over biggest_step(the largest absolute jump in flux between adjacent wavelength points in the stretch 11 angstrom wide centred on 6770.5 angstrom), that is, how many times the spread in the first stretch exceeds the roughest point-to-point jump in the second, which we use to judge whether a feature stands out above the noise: 4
